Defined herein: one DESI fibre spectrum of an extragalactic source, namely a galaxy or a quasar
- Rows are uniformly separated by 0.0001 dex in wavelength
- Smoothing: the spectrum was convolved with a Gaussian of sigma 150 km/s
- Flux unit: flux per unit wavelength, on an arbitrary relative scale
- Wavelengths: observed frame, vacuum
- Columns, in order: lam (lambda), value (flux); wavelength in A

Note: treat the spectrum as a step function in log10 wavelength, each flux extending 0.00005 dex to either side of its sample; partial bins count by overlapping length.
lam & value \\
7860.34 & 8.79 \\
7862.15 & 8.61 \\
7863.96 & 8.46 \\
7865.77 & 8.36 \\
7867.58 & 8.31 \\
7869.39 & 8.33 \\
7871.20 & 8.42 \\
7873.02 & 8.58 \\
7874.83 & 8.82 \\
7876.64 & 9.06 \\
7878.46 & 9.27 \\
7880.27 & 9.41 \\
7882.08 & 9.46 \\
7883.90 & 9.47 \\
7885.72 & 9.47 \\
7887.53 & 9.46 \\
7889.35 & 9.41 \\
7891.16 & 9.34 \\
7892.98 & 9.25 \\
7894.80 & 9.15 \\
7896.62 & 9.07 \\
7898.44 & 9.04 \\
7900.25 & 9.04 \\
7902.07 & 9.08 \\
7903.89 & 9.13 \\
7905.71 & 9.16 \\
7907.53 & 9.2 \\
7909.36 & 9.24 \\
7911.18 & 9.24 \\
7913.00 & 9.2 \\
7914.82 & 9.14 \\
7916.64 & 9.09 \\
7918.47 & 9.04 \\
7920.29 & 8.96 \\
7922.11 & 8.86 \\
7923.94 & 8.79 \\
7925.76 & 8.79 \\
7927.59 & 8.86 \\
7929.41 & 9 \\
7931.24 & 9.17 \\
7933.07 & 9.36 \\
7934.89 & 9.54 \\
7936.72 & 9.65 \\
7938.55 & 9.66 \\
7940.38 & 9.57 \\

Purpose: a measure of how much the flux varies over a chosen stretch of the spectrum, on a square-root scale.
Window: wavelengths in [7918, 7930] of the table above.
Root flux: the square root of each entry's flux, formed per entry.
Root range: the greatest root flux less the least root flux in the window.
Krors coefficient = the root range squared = 0.0018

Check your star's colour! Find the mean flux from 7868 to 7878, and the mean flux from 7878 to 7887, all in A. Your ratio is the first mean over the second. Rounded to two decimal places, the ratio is 0.92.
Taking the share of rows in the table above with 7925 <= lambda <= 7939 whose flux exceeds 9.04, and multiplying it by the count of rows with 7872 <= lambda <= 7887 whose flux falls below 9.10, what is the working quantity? 1.9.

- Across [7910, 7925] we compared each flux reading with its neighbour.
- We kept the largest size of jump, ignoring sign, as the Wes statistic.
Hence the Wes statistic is 0.10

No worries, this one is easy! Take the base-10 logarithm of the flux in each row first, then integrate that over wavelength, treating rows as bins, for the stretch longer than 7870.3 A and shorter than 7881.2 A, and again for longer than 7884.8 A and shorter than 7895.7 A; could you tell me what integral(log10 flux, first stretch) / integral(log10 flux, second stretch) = 0.98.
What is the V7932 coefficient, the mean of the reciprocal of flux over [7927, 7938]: 0.108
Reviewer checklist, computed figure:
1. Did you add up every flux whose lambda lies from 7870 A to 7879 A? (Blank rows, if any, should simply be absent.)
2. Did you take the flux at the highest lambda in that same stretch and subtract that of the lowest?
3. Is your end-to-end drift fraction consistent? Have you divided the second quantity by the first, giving 0.019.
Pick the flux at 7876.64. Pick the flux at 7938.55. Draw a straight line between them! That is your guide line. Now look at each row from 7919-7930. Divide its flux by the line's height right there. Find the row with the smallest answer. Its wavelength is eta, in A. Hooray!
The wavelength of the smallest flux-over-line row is 7925.76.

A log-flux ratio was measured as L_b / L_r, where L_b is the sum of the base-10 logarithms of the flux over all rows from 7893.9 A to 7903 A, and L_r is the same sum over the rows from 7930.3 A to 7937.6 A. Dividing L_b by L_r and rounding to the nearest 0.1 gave 1.2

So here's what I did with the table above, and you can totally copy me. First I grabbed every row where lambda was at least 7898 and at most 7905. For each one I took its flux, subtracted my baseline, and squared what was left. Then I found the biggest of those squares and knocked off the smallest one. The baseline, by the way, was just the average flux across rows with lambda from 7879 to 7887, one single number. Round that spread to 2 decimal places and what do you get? 0.07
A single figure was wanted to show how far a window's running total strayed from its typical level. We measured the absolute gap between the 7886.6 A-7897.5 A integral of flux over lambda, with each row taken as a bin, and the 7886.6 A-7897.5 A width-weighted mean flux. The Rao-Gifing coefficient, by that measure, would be 91.9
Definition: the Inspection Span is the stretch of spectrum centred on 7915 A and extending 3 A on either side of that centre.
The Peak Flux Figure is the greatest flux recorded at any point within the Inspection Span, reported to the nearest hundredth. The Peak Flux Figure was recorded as 9.20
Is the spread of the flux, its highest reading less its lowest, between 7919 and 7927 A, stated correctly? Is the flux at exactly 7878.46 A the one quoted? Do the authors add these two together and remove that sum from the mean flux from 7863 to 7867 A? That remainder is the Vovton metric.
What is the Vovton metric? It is -1.0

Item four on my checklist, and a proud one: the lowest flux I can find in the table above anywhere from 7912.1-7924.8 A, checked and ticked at 8.79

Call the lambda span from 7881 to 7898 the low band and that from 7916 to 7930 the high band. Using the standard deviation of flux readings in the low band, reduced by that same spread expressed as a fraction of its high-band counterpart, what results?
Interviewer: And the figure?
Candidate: -1.2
